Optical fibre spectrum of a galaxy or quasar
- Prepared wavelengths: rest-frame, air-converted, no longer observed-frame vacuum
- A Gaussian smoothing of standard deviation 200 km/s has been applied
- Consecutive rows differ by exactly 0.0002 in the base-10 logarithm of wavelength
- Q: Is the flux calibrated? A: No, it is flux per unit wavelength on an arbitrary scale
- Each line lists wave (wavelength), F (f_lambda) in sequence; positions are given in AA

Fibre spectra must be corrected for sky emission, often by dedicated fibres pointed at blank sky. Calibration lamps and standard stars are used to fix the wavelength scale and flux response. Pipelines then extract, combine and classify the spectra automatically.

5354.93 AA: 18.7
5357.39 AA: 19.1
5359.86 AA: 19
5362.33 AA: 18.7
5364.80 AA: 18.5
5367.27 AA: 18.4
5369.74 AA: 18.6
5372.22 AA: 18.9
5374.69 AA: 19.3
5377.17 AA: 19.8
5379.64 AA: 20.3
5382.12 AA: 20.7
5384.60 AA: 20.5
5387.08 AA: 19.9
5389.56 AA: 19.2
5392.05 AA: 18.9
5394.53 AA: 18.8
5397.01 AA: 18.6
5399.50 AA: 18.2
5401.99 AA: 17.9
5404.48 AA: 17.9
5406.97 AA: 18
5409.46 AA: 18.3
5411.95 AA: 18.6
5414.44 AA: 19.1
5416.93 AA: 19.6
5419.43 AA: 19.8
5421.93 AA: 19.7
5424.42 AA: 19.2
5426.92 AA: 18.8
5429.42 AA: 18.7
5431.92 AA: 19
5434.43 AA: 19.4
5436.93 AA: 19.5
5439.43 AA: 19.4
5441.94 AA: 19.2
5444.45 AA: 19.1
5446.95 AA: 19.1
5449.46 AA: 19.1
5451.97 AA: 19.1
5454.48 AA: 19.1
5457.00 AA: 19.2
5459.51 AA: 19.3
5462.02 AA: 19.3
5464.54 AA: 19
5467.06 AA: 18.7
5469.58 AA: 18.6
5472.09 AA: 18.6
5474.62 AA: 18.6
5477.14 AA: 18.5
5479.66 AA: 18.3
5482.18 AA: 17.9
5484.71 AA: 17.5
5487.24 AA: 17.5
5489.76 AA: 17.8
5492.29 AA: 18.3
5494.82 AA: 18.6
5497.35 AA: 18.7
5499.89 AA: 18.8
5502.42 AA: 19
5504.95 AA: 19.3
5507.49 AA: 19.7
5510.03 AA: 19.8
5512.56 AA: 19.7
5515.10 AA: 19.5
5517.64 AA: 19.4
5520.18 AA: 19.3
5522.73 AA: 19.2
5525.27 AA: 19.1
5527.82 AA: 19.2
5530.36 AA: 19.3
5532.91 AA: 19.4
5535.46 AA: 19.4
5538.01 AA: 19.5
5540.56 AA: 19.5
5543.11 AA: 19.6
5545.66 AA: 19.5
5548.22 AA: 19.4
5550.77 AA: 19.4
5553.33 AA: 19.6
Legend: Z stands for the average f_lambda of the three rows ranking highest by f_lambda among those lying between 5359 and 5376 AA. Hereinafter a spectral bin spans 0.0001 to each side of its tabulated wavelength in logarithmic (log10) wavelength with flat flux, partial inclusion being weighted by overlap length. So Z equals 19.07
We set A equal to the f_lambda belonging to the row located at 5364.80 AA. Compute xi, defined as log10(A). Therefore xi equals 1.27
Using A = 18.5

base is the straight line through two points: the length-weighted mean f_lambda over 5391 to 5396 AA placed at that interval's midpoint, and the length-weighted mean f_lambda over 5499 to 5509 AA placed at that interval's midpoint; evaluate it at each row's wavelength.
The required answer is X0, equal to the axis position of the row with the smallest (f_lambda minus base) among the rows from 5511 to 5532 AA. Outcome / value 5525.27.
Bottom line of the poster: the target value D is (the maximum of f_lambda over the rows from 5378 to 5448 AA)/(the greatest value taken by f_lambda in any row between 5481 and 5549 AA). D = 1.05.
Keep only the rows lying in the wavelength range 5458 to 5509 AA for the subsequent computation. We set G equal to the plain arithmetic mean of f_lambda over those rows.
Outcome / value 18.6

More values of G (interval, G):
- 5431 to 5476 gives 19.1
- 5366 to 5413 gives 19.0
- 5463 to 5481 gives 18.6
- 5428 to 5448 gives 19.2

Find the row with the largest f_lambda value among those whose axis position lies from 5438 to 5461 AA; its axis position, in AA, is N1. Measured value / 5439.43 AA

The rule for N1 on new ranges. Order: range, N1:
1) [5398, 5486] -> 5419.43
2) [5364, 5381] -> 5379.64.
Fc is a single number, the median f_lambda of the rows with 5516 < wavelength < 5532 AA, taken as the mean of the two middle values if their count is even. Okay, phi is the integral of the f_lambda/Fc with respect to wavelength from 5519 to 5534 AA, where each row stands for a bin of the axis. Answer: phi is 15.0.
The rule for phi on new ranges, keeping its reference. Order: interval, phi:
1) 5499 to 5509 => 10.0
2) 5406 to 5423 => 16.8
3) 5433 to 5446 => 13.0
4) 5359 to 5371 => 11.6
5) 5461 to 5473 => 11.7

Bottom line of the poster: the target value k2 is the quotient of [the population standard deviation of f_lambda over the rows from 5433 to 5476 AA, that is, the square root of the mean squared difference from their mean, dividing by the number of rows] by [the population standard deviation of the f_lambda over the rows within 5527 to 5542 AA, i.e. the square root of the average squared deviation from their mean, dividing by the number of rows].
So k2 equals 2.6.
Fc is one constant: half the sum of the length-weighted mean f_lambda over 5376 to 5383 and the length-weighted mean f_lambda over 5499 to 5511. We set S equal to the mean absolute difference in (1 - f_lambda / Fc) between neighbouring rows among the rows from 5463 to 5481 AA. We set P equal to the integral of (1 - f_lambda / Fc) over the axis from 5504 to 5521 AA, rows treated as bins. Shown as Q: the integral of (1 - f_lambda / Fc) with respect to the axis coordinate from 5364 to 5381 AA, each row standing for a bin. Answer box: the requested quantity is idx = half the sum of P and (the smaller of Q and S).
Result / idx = 0.1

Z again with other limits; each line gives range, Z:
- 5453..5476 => 19.27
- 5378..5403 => 20.50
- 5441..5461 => 19.23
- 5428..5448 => 19.43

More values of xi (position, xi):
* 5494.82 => 1.27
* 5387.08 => 1.30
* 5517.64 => 1.29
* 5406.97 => 1.26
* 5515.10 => 1.29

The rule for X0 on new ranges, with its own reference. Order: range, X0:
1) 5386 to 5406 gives 5404.48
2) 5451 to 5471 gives 5469.58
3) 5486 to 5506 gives 5487.24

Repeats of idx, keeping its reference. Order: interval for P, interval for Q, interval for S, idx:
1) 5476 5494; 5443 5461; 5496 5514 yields 0.8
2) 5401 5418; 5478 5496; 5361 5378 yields 0.6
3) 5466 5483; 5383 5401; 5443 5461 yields 0.6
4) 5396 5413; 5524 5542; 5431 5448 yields 0.7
